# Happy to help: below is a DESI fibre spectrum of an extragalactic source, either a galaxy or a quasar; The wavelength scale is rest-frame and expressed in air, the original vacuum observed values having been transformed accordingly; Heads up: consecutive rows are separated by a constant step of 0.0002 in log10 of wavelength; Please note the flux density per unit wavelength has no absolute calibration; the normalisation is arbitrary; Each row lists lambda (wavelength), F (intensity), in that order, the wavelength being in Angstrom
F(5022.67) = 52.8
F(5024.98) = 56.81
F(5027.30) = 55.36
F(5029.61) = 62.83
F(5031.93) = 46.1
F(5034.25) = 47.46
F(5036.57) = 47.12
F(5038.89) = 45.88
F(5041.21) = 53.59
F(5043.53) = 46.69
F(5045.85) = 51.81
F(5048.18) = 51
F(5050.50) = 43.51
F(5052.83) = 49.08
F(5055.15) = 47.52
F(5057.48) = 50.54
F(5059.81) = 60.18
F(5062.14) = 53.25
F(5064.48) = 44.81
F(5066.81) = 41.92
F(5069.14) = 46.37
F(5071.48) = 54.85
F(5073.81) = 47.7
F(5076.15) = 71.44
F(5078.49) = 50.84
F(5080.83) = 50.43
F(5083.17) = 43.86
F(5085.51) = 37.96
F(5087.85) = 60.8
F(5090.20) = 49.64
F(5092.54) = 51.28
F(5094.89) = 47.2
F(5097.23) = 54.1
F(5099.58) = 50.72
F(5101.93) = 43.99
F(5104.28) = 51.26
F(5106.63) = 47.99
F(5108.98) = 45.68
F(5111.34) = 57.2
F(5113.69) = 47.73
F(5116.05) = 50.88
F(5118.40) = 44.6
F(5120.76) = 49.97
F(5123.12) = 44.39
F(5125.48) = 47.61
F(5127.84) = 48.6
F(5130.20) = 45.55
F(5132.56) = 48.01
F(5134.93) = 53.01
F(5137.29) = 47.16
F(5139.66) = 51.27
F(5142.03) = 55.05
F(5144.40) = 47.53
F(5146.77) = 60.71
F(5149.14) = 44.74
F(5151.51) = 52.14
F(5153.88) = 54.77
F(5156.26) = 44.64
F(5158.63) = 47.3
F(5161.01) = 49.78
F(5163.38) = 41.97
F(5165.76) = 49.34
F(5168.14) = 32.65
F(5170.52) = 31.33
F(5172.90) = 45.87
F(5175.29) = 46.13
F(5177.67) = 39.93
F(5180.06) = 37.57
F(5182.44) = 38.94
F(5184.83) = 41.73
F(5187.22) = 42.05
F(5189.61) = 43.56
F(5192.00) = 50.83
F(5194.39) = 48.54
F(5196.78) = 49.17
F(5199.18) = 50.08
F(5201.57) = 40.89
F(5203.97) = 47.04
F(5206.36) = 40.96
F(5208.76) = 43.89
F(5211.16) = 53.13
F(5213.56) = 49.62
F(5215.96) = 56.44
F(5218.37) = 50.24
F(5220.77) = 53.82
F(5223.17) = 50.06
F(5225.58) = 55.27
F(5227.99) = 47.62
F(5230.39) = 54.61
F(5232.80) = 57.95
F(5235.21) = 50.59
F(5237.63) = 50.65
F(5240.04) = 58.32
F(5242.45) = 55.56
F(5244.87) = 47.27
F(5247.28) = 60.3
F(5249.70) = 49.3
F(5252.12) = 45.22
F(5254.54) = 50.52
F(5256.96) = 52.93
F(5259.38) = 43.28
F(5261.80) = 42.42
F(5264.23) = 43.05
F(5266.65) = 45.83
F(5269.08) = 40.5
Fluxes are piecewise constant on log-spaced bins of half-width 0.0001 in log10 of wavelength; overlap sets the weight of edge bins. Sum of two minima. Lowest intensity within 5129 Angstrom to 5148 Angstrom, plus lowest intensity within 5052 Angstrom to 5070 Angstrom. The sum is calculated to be 87.5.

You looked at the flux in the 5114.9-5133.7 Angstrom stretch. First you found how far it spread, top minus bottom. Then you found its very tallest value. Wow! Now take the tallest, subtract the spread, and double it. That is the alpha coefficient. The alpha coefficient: 89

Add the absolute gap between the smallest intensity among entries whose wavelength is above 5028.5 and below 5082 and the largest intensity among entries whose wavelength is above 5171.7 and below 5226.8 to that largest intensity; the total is 71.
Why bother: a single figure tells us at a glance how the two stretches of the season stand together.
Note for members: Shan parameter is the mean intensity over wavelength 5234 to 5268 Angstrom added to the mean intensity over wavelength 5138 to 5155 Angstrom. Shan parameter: 102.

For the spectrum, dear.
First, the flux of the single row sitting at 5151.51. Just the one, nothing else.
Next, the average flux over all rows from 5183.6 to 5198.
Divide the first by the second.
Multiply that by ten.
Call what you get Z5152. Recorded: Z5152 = 11.3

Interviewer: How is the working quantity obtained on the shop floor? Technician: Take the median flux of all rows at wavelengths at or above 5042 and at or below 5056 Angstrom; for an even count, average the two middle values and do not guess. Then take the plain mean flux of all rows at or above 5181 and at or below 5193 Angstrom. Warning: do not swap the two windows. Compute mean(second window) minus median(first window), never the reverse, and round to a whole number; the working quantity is -5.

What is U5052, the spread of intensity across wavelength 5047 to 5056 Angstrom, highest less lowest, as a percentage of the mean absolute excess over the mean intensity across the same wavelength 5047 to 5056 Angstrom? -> 331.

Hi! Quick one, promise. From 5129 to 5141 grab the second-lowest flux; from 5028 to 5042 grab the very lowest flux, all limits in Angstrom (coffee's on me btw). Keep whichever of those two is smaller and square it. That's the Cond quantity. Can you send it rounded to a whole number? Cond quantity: 2105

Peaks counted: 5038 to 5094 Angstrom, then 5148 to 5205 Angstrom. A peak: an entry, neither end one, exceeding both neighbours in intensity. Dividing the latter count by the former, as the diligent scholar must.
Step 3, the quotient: 0.86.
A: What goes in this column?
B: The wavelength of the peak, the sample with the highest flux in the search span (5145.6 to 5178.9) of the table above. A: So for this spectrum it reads 5146.77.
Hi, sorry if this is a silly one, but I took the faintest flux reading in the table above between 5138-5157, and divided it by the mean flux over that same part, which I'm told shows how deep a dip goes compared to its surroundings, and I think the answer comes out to 0.87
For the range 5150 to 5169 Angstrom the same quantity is 0.70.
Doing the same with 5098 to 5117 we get 0.89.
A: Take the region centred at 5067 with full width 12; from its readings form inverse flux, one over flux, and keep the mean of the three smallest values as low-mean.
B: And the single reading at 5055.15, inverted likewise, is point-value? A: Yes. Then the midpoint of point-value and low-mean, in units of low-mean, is 1.04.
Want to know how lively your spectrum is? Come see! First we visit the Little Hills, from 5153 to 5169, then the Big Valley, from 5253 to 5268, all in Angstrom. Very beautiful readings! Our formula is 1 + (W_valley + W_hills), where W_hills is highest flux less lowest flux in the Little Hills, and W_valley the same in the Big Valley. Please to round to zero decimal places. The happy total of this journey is 34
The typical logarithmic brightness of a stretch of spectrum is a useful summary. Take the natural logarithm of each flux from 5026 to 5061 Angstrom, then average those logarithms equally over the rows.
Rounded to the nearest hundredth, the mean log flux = 3.92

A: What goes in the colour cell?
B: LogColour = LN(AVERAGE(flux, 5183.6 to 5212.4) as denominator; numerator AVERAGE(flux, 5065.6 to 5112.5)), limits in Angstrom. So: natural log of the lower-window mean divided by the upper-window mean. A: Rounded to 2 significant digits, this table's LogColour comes 0.089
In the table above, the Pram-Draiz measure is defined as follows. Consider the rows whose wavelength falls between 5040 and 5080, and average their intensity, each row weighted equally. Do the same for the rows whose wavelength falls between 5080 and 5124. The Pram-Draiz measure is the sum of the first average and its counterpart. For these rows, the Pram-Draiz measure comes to 100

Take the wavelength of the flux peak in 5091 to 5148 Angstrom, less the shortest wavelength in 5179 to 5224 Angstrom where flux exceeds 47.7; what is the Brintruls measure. -45.2 Angstrom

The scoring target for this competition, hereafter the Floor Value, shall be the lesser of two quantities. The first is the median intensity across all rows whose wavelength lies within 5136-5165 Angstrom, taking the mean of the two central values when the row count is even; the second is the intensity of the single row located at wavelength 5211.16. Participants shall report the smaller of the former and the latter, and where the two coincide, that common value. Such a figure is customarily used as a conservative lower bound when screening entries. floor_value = 48.7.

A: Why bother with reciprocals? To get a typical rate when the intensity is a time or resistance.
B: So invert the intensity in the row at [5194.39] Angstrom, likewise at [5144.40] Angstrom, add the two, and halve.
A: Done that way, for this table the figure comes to 0.0208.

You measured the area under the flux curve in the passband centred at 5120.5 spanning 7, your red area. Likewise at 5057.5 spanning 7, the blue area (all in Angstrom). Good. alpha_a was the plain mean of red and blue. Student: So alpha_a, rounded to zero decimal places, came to 348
